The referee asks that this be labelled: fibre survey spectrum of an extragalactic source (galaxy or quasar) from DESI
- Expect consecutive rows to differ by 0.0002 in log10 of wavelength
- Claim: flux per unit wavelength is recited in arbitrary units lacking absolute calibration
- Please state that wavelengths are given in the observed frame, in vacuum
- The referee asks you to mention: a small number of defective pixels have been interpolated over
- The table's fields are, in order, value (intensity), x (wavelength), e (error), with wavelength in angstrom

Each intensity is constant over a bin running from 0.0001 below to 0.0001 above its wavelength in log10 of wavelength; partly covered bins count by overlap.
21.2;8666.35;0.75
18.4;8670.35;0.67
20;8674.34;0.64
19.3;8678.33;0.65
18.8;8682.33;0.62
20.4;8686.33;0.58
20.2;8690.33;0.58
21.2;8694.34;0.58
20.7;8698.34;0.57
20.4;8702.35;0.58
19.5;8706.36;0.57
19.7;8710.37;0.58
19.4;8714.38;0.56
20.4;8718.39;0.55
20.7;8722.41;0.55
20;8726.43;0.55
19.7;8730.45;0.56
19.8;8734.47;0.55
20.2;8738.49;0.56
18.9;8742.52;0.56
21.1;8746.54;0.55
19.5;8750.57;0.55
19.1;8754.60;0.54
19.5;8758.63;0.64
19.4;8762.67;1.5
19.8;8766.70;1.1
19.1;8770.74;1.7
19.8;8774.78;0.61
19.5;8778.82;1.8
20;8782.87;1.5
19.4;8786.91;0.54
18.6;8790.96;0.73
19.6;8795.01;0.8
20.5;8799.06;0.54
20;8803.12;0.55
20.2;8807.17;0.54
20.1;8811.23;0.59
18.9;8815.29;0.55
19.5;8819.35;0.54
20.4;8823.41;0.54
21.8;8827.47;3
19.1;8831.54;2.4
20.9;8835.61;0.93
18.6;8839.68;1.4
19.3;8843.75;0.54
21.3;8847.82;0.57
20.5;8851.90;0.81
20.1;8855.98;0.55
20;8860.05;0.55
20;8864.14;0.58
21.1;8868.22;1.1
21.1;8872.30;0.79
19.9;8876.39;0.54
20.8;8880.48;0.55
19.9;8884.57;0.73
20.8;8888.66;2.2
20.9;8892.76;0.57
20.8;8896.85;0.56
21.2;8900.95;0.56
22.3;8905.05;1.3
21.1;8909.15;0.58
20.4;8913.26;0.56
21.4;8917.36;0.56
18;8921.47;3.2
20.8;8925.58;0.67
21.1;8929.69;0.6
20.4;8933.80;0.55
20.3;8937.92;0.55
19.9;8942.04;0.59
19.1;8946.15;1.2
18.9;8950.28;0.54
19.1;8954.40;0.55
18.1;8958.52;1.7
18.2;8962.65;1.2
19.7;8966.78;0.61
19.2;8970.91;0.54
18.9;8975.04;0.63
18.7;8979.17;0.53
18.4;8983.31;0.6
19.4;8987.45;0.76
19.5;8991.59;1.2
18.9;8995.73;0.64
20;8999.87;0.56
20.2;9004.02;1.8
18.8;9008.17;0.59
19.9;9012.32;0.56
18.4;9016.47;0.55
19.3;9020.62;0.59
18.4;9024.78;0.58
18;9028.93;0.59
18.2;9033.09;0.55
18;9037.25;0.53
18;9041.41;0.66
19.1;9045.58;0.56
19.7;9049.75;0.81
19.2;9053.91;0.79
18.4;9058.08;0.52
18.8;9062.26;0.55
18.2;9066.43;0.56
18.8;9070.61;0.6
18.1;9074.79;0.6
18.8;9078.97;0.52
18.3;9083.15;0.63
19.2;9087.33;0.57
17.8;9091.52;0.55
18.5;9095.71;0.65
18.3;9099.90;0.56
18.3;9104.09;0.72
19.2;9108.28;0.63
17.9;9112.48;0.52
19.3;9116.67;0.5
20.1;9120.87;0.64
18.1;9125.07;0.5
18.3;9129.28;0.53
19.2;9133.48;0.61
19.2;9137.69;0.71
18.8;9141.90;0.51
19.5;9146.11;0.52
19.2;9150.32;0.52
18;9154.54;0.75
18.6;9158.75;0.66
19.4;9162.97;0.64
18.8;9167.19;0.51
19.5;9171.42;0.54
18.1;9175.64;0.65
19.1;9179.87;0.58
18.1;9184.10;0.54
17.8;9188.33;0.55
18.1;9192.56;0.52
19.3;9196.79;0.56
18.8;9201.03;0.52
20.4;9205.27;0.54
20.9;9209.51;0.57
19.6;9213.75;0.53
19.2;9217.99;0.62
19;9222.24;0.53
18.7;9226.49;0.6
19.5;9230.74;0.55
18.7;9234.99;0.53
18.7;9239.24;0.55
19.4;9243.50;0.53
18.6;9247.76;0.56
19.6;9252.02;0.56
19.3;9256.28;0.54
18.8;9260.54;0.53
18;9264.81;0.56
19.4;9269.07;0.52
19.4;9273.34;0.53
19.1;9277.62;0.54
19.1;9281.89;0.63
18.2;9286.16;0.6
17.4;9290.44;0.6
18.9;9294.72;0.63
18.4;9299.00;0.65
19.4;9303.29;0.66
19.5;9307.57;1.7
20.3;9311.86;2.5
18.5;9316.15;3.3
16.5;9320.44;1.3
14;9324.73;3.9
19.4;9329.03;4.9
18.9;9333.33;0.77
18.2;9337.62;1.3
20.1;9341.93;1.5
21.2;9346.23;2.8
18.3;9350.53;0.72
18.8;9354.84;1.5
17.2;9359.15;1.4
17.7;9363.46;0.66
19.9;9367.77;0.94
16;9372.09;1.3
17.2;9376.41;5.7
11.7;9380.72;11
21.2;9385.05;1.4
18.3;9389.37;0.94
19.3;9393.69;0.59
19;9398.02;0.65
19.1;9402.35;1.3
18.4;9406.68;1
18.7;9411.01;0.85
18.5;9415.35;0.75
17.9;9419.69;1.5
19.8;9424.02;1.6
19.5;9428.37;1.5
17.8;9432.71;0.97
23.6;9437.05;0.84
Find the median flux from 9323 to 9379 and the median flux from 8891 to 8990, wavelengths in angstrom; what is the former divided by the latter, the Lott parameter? 0.924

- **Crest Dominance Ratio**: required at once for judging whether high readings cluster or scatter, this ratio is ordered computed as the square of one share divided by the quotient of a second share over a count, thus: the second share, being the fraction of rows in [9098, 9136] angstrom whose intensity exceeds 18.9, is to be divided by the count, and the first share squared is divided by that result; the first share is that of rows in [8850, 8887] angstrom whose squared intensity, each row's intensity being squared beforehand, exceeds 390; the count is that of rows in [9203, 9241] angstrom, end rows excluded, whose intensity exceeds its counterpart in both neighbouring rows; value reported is 4.50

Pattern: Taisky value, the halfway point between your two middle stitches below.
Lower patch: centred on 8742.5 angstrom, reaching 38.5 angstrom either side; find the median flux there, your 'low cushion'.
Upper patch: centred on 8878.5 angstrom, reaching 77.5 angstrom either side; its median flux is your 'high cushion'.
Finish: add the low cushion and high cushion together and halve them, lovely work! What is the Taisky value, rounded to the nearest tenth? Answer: 20.0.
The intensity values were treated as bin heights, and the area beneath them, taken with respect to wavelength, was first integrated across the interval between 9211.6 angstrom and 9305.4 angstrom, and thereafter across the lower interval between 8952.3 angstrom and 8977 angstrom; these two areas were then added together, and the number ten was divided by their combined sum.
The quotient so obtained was 0.0045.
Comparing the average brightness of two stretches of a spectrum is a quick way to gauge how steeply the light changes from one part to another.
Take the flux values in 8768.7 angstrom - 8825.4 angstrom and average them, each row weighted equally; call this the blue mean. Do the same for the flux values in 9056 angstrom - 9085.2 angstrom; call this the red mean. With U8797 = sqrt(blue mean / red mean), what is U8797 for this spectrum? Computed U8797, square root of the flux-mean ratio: 1.032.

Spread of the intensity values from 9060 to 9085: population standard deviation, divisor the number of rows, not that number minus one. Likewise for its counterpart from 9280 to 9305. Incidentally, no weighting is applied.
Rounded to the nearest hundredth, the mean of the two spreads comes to 0.48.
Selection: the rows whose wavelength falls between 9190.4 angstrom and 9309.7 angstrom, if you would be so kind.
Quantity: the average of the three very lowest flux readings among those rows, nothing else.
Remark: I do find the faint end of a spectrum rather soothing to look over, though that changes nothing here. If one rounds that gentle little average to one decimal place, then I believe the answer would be 17.8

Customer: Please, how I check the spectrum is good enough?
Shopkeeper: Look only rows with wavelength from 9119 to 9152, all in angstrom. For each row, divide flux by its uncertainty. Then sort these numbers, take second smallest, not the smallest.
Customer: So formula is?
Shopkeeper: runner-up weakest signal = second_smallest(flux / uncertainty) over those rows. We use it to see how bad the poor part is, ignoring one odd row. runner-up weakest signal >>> 31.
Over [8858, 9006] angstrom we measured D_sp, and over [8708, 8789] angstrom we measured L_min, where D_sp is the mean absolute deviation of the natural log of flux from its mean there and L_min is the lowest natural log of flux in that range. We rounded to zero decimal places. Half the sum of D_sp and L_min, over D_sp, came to 34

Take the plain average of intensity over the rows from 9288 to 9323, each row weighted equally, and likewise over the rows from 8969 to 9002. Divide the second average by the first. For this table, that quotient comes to 1.03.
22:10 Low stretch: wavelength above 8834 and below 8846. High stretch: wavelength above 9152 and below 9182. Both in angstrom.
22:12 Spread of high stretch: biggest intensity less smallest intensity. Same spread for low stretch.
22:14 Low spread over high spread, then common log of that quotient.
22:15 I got 0.19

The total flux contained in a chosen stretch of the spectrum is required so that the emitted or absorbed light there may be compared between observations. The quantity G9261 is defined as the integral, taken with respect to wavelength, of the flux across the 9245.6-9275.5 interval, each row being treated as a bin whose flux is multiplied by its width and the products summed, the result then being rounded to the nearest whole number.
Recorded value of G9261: 568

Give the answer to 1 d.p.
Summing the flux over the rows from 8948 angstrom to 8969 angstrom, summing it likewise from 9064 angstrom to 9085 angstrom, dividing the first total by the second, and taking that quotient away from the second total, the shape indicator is 91.2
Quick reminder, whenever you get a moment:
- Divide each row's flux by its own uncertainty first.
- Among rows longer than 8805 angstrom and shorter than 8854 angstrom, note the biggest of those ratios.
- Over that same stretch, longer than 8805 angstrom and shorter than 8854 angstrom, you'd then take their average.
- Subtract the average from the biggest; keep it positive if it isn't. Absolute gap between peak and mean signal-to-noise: 10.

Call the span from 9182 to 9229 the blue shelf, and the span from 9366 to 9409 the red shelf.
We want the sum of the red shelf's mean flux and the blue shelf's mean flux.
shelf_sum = 37.1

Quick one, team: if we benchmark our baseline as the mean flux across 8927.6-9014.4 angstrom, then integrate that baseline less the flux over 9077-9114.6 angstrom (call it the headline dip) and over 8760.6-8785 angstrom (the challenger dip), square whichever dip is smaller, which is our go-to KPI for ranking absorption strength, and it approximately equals 32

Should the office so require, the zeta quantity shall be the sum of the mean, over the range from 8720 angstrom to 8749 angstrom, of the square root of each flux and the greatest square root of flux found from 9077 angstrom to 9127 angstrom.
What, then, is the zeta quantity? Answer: 8.96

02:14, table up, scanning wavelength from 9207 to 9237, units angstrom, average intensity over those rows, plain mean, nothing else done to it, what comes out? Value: 19.4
